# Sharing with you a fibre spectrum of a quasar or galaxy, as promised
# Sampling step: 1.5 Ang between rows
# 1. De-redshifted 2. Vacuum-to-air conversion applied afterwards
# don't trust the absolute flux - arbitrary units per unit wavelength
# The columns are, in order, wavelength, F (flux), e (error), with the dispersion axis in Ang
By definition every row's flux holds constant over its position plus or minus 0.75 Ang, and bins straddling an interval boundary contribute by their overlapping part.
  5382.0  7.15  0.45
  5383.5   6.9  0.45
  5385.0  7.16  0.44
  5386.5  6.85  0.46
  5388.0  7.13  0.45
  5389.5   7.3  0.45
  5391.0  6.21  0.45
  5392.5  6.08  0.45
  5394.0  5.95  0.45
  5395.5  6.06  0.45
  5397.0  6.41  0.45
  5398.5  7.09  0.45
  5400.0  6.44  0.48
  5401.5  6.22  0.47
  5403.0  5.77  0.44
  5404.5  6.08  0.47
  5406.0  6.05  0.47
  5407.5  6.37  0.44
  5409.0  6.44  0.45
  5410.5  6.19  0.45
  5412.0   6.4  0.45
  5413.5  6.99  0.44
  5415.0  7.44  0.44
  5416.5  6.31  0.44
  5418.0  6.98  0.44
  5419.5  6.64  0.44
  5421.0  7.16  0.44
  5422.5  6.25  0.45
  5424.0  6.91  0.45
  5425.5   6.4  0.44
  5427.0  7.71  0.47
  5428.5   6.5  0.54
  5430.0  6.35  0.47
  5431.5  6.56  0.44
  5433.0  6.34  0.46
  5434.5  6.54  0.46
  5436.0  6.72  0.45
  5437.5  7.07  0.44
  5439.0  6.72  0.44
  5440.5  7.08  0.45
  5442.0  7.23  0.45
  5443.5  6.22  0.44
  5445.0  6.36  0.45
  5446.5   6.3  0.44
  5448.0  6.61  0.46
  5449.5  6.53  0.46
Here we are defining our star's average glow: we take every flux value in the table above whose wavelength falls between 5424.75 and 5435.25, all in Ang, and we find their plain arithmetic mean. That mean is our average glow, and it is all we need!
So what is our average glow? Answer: 6.63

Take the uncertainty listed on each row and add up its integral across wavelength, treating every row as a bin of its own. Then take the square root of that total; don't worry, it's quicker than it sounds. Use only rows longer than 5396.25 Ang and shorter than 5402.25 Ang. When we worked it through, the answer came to 1.67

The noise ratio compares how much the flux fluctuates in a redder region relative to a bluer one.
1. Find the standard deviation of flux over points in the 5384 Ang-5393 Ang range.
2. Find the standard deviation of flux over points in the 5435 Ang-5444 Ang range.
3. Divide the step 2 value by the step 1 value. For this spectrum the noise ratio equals 0.71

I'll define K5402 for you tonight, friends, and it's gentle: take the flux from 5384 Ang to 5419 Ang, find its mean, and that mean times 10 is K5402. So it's 65.2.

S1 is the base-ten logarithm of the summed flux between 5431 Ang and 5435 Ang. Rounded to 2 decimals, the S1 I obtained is 1.29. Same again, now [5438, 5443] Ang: 1.32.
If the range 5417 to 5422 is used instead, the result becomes 1.32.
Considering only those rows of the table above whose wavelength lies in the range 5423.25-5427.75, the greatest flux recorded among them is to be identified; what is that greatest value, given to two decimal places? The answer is 7.71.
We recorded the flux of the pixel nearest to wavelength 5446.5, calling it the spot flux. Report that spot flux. 6.3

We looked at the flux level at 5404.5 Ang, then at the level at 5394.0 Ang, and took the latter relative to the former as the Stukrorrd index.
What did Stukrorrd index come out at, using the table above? 0.98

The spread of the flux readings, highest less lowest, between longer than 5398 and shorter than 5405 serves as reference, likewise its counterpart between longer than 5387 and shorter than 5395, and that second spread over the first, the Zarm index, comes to 1.02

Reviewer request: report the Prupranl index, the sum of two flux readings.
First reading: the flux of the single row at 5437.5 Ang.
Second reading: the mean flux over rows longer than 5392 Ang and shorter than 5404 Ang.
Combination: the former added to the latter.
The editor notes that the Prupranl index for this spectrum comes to 13.3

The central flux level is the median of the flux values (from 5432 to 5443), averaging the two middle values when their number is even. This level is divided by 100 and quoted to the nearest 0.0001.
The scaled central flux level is 0.0672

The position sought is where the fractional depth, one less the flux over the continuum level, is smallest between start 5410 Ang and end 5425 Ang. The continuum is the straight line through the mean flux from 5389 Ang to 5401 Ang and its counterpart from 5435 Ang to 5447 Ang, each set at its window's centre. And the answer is 5415.0 Ang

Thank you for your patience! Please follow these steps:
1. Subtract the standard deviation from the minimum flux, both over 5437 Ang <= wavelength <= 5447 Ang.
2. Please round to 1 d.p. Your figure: 5.8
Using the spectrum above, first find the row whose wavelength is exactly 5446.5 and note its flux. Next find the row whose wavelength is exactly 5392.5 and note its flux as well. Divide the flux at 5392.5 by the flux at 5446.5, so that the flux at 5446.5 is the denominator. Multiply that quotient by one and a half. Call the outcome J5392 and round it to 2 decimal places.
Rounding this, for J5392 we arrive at 1.45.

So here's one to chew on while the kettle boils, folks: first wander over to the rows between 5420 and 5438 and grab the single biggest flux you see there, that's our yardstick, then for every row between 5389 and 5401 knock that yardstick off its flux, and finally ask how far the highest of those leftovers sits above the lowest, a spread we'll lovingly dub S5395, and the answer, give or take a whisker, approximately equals 1.35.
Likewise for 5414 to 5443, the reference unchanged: 1.46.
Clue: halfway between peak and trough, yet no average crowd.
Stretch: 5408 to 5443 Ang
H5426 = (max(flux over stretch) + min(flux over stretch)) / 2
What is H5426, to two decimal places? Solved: 6.95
